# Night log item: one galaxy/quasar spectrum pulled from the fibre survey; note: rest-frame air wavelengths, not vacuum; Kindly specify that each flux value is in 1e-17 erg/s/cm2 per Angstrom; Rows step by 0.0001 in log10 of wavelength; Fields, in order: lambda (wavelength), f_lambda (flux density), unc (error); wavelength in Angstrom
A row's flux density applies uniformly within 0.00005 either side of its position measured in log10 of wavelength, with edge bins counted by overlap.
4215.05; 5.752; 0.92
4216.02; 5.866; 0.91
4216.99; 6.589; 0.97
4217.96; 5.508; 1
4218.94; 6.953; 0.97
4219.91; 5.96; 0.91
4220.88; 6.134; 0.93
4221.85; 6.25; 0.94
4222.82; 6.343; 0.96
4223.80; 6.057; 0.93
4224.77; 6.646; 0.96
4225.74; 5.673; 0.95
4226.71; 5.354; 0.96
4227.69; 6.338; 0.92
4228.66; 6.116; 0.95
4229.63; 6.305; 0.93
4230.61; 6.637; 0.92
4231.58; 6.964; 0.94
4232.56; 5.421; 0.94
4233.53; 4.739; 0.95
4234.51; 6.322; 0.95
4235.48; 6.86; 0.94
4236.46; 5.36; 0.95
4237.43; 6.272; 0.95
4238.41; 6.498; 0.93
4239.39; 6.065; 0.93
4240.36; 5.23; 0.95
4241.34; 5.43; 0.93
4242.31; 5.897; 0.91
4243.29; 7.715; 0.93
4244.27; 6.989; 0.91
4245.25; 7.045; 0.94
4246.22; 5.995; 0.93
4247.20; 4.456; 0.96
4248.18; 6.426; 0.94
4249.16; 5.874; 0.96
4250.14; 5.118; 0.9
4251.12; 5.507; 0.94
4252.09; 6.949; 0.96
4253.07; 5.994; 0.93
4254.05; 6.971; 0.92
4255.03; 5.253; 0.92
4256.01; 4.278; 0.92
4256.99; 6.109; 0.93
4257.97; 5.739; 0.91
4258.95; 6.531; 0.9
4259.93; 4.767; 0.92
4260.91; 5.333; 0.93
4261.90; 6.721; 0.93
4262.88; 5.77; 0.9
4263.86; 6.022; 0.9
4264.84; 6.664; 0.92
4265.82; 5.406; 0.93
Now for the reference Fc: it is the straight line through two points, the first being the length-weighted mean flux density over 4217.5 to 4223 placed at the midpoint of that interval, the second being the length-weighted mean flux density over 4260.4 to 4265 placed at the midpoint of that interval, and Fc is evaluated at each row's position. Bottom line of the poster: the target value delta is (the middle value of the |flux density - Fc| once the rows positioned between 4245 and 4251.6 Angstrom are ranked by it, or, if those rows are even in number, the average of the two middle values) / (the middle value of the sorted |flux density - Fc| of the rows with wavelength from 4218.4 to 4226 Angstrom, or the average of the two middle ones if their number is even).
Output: 3.0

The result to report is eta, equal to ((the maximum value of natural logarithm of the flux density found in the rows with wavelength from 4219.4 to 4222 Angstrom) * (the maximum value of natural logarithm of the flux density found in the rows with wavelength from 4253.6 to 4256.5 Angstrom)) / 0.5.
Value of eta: 7.12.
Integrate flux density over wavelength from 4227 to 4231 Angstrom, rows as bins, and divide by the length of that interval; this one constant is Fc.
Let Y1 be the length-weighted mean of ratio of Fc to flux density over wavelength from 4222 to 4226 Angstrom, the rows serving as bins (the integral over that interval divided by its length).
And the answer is 1.01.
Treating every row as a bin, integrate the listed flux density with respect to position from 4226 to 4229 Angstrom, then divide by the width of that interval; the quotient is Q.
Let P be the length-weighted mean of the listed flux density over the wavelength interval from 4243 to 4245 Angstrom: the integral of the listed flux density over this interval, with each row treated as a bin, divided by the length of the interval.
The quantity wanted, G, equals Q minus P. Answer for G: -1.35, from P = 7.26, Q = 5.91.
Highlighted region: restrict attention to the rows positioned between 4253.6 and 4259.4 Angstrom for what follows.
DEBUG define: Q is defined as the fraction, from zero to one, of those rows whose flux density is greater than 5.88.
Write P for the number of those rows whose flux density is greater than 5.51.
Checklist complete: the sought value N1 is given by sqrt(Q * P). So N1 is 1.41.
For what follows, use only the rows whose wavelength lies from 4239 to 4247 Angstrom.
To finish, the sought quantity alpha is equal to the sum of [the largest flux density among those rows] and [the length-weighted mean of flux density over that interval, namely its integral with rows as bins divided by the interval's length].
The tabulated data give 14.0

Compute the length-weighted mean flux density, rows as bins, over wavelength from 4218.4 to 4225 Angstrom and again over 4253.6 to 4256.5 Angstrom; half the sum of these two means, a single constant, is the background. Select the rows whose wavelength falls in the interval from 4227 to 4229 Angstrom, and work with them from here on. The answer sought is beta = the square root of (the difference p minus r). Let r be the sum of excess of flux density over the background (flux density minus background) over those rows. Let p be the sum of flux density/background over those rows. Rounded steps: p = 2.11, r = 0.66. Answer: 1.20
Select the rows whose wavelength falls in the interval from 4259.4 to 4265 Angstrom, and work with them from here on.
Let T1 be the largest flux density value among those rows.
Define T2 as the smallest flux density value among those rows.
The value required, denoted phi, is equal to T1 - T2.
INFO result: 2.0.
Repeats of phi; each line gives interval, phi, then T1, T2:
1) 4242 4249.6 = 3.3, 7.715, 4.456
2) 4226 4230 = 1.0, 6.338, 5.354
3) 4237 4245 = 2.5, 7.715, 5.23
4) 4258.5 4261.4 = 1.8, 6.531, 4.767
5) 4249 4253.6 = 1.8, 6.949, 5.118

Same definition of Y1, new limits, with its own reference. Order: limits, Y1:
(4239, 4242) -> 1.13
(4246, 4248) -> 1.21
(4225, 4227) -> 1.12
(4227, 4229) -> 1.02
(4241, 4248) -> 1.04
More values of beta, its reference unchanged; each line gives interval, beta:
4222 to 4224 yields 1.22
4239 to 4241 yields 1.55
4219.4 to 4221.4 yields 1.32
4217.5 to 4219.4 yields 1.20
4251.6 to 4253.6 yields 1.02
